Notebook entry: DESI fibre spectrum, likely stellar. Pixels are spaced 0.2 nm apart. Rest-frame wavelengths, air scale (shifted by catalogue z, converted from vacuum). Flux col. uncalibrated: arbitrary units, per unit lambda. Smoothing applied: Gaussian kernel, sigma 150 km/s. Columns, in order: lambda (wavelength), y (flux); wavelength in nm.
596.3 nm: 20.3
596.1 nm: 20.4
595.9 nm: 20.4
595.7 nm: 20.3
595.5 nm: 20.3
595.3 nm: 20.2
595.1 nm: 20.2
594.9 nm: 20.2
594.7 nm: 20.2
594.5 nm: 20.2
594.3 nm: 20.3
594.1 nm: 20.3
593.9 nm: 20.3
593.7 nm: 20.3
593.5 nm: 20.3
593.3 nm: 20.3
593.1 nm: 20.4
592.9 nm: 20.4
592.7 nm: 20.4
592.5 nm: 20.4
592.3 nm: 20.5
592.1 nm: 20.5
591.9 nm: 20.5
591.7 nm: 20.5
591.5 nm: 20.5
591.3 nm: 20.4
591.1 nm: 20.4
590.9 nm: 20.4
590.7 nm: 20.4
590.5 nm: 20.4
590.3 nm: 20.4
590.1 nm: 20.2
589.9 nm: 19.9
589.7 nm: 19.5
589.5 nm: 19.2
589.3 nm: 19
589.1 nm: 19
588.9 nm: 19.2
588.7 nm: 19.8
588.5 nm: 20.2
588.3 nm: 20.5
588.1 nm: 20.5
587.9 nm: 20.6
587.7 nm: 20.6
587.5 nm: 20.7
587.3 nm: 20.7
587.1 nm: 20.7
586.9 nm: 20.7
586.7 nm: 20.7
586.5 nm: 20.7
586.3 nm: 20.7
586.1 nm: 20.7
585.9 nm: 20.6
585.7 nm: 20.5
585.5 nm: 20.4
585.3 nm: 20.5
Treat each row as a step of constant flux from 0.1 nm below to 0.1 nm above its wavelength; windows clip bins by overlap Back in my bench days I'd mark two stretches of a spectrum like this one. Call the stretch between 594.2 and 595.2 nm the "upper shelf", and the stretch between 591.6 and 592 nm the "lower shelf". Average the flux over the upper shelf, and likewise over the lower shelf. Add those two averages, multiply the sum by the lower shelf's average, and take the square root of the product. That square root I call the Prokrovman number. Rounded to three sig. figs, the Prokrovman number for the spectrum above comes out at 28.9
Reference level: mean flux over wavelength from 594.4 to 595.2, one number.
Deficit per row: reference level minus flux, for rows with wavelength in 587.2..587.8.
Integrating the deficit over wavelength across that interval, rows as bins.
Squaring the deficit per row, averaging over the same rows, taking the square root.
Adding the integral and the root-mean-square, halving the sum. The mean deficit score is 0.09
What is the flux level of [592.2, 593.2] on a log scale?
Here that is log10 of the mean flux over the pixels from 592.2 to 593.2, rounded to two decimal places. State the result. 1.31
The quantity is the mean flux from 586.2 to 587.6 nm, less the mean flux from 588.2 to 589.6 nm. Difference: 1.1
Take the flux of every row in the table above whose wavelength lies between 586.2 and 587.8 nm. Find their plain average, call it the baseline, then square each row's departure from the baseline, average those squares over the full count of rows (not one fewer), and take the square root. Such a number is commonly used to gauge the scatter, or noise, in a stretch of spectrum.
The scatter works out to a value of 0.033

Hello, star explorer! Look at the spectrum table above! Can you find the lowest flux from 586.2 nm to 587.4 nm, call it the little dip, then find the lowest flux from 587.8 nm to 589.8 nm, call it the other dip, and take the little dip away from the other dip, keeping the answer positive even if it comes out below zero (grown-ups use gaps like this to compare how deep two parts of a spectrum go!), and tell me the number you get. 1.7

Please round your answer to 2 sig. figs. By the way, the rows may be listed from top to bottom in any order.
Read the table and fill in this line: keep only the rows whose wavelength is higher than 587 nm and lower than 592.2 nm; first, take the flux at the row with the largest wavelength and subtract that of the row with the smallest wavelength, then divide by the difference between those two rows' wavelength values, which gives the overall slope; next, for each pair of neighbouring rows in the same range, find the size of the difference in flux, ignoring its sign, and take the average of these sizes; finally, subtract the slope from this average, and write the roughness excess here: 0.17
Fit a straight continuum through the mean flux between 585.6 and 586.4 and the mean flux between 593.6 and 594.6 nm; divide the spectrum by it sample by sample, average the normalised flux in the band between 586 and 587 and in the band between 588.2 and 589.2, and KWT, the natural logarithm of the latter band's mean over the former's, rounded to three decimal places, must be -0.043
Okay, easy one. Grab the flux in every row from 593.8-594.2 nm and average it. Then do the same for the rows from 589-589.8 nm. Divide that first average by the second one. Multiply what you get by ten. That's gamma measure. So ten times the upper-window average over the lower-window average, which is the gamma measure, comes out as 10.59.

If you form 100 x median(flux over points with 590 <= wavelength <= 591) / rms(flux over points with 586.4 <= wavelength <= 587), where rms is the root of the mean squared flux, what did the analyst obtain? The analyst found 98.6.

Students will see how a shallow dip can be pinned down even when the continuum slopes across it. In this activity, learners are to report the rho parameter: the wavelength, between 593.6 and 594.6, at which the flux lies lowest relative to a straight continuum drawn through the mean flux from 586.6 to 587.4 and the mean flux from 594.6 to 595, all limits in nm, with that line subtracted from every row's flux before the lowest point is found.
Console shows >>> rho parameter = 594.5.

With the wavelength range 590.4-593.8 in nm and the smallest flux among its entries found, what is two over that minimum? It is 0.099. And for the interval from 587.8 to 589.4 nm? 0.105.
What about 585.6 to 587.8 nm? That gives 0.098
